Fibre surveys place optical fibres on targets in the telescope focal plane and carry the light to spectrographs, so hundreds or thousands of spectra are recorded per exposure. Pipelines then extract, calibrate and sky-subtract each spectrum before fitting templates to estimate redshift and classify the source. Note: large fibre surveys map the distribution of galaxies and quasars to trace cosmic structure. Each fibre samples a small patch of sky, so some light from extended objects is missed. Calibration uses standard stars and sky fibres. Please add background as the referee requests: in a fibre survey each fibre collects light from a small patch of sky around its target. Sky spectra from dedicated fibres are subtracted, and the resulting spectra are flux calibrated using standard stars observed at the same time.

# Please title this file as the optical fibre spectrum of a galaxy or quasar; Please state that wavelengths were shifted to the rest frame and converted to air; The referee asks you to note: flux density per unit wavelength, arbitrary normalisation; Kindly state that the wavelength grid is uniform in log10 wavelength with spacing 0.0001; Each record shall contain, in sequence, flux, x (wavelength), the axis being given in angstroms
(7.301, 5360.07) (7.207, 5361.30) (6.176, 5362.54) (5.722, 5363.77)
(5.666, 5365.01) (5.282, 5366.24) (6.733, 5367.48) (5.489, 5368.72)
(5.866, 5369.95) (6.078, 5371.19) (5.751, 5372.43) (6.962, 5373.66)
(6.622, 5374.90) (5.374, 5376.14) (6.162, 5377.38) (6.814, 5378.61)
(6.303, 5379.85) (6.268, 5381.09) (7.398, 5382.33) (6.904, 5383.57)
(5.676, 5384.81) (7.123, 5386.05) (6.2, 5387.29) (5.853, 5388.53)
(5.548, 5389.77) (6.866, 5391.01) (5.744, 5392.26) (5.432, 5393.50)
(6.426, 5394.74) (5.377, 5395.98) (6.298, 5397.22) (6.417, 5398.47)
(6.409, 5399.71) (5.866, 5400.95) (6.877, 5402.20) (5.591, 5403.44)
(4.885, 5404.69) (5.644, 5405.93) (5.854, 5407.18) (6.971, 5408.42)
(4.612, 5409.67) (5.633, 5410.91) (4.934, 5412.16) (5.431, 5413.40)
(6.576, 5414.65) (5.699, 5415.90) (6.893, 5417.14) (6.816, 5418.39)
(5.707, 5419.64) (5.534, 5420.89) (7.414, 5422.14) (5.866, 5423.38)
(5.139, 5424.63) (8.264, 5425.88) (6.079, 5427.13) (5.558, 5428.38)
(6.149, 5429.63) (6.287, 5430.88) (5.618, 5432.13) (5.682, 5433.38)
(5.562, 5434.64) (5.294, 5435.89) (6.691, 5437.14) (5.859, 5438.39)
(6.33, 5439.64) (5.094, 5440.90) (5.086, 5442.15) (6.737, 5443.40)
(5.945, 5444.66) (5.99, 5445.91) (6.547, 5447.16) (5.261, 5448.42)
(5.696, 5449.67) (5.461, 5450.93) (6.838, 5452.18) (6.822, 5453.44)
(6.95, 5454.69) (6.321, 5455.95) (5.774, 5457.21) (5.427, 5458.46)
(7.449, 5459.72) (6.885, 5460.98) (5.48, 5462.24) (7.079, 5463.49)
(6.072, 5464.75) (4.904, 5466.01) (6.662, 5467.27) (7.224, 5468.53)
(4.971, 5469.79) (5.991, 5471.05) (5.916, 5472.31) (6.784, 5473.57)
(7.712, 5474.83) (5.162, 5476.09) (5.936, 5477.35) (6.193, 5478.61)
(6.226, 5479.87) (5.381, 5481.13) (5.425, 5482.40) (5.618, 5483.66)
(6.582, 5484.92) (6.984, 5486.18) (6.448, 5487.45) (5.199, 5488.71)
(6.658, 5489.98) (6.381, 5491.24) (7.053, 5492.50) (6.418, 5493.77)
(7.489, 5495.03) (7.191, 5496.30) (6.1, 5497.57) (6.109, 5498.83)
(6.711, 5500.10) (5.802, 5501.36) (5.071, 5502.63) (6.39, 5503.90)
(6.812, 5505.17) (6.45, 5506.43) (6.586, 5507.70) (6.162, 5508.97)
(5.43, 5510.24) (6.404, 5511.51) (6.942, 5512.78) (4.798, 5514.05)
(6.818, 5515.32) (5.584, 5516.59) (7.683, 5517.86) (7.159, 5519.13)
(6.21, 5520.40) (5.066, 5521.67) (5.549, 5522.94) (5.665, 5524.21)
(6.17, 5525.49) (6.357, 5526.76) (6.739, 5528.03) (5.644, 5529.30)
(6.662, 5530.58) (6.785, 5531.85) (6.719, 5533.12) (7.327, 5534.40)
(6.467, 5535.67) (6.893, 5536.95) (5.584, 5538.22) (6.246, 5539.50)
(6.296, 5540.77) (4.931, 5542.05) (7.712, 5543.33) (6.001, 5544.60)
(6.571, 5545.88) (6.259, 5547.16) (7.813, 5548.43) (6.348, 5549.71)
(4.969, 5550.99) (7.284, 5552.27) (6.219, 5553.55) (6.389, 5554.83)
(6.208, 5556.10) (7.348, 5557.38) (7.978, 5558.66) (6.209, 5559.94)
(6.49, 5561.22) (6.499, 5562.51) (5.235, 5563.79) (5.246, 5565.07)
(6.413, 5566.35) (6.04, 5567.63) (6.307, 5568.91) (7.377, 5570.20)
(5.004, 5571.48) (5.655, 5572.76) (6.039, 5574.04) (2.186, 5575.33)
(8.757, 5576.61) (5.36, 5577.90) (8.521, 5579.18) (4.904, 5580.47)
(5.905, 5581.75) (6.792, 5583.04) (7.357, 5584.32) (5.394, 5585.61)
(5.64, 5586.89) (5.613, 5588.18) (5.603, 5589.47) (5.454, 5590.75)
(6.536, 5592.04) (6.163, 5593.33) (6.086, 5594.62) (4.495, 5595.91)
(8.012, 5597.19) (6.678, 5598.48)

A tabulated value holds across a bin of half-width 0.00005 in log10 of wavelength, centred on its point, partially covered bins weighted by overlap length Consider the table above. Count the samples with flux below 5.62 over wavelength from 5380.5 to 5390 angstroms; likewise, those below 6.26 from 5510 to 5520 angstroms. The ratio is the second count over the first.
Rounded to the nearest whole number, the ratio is 3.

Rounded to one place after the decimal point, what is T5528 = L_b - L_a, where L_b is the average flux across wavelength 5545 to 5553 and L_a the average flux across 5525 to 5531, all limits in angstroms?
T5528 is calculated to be 0.2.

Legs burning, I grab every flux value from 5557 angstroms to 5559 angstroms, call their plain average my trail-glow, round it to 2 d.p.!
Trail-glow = 7.66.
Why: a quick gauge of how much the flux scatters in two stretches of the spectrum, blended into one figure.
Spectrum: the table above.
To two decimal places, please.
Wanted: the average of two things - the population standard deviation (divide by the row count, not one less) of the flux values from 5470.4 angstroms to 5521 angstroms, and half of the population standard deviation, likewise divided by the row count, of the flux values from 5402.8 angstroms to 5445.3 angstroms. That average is 0.54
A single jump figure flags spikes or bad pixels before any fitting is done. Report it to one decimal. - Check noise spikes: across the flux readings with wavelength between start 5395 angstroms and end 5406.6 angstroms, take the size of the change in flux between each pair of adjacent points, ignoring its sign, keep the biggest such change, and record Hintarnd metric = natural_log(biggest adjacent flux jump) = 0.3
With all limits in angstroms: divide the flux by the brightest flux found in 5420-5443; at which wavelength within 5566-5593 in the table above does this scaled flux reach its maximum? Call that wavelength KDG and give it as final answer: 5576.61 angstroms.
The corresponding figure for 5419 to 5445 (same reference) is 5425.88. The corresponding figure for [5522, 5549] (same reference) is 5548.43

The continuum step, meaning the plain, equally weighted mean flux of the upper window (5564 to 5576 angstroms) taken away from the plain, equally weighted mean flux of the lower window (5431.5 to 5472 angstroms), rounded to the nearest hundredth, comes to 0.47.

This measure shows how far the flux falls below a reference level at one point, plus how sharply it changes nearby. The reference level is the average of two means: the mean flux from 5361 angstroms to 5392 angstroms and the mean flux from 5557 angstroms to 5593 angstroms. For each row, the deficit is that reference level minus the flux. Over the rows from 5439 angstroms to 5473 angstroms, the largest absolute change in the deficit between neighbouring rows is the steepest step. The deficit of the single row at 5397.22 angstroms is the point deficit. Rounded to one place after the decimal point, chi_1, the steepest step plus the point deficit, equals 2.1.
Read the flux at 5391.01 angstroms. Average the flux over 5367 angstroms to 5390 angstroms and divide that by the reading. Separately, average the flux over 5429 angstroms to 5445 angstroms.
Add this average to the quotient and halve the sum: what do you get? 3.39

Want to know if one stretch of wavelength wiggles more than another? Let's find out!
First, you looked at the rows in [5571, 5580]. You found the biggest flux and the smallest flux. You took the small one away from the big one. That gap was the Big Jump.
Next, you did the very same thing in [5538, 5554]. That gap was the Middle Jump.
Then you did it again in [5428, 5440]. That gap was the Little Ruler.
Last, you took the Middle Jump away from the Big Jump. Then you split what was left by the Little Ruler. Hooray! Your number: 2.6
